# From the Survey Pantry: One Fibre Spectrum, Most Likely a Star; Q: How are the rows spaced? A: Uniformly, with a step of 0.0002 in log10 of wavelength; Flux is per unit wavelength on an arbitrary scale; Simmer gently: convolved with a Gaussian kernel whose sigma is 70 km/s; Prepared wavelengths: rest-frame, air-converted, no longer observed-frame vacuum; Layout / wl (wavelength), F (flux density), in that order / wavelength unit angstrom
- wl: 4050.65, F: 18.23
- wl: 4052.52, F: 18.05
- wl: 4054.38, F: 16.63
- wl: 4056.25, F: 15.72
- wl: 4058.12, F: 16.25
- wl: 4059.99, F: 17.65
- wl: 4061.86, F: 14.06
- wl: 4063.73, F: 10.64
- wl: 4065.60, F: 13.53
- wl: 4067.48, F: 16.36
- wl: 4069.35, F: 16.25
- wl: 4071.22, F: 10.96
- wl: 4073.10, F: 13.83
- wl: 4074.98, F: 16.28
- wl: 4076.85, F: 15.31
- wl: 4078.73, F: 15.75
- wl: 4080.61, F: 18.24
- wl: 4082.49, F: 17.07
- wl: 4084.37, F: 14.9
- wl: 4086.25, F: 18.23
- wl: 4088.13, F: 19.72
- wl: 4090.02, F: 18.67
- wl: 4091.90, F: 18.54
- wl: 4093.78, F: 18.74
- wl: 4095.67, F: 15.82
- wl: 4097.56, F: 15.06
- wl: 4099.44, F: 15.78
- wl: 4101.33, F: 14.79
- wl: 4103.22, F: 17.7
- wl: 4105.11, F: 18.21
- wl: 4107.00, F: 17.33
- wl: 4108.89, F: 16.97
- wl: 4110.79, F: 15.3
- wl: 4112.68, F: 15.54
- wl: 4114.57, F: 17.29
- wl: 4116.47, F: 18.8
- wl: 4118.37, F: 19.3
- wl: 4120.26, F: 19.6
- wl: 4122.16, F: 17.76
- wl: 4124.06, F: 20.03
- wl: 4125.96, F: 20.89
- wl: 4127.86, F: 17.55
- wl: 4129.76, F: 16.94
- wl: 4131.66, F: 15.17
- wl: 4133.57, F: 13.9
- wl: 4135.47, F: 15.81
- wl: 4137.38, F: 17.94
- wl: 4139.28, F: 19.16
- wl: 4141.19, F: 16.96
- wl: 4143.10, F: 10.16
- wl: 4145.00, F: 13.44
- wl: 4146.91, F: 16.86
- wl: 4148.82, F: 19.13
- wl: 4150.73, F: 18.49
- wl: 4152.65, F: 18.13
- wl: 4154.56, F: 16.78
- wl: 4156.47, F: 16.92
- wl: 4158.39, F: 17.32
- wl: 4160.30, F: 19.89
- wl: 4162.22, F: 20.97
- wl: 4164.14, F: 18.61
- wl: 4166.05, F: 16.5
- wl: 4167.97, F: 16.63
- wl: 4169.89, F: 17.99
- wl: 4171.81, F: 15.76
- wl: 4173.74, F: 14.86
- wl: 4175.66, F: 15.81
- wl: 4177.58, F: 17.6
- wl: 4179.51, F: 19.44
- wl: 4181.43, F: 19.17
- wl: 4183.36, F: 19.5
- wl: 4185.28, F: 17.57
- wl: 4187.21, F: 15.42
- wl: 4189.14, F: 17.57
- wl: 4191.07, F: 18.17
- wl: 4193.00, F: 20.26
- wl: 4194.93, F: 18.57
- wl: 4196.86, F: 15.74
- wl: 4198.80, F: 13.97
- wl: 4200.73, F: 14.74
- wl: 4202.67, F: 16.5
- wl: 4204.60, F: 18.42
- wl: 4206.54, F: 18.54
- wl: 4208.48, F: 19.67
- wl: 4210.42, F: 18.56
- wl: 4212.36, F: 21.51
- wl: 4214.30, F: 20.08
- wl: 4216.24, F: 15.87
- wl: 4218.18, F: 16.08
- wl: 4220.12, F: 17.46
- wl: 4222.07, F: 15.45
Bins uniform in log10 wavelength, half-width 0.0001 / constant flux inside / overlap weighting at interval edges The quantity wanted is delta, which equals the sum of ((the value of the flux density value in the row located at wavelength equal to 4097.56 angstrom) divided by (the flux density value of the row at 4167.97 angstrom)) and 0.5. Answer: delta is 1.41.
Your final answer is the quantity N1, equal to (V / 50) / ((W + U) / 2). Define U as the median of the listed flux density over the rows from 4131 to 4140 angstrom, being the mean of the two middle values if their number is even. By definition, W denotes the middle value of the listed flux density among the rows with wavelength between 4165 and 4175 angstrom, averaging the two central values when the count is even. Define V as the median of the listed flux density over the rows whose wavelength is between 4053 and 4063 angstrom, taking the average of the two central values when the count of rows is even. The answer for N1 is 0.0201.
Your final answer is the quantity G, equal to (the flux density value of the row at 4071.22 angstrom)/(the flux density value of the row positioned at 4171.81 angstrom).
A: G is 0.70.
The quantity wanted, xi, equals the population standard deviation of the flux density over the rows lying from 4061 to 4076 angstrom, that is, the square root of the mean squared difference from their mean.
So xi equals 2.1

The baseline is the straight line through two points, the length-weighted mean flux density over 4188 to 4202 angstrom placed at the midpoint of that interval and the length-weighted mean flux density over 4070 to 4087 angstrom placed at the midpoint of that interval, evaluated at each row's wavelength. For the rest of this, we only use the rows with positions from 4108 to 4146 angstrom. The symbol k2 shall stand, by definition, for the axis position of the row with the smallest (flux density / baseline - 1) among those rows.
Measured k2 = 4143.10 angstrom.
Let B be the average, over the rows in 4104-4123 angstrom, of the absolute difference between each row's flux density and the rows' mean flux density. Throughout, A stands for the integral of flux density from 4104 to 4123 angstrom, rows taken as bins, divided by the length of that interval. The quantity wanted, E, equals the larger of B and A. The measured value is 17.6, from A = 17.6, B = 1.12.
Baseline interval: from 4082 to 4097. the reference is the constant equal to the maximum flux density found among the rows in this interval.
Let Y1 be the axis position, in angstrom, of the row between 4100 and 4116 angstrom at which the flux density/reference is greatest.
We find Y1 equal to 4105.11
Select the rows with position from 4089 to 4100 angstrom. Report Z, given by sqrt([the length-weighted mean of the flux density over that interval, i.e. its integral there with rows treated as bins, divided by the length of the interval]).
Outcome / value 4.14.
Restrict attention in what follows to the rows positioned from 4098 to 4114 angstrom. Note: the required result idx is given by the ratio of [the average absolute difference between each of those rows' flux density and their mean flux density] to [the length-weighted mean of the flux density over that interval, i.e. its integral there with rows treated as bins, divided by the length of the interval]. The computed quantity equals 0.067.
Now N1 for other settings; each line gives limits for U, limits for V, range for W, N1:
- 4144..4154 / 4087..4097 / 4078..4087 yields 0.0212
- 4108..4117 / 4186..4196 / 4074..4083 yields 0.0219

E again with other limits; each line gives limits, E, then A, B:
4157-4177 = 17.4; 17.4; 1.54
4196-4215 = 17.7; 17.7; 2.03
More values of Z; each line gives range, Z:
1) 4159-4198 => 4.22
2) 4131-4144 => 3.95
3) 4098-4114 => 4.05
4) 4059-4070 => 3.84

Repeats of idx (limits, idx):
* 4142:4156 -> 0.153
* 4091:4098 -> 0.093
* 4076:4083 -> 0.064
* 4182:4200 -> 0.091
